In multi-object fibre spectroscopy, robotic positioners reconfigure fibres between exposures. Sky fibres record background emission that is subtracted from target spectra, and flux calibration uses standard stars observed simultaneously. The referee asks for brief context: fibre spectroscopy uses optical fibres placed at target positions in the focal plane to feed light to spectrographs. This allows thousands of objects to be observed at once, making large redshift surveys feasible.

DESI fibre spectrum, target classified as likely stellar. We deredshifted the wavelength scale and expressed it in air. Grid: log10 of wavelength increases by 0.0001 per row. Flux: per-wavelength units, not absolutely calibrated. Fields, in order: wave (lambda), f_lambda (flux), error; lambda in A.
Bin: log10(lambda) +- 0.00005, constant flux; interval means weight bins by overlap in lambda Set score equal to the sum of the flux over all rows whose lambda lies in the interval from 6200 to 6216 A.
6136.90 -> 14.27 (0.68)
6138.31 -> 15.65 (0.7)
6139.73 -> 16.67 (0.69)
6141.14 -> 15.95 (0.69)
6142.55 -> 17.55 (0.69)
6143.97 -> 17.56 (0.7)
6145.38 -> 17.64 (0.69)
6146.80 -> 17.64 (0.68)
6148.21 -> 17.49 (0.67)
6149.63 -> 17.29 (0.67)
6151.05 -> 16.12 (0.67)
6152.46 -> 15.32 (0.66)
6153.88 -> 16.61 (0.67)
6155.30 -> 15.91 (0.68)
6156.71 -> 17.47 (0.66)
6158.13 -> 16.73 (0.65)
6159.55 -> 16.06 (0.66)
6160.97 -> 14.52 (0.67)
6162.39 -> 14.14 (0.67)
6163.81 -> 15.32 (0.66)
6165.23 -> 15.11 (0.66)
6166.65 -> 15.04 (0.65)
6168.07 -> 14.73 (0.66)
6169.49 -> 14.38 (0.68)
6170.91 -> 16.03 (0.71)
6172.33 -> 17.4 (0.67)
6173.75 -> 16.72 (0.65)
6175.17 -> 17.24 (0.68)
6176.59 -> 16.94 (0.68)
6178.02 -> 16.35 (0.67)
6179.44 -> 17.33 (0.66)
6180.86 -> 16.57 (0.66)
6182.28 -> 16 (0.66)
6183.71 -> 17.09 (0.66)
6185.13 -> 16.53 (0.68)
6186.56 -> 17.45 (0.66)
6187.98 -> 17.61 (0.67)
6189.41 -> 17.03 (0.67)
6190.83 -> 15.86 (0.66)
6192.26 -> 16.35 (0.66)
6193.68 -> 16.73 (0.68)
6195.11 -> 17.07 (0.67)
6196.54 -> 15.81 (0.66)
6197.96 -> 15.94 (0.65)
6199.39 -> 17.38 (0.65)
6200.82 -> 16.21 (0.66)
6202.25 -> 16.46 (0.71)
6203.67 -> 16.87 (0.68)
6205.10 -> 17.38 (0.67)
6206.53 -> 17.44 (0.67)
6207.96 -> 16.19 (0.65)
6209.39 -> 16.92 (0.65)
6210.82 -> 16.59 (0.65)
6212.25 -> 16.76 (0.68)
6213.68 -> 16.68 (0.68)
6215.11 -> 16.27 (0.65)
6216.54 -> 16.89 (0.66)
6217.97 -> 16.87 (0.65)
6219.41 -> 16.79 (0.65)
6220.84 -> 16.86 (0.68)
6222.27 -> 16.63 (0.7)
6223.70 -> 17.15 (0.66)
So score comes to 184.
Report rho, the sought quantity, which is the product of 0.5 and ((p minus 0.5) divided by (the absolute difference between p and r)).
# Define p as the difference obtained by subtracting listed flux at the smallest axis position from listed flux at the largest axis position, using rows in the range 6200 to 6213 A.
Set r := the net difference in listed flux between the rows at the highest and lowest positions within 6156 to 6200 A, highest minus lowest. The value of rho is 0.0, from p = 0.55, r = -0.1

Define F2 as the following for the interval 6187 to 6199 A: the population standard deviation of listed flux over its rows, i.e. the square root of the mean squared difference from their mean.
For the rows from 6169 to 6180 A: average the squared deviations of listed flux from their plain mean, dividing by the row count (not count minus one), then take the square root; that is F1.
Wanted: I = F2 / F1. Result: 0.7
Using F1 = 0.94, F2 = 0.62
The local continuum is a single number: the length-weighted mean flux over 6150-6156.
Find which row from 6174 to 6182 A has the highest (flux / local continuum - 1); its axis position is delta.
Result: 6179.44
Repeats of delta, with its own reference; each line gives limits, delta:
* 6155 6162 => 6156.71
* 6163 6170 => 6163.81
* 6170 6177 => 6172.33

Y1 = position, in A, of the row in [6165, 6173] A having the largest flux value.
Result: 6172.33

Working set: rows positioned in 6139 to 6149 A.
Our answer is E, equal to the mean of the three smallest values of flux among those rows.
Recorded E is 16.7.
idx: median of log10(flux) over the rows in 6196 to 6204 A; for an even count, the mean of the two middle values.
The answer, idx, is 1.21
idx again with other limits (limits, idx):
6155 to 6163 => 1.20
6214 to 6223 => 1.23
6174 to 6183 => 1.22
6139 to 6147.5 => 1.24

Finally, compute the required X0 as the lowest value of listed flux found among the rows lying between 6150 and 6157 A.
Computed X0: 15.32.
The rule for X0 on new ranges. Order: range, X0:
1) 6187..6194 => 15.86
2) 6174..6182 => 16.35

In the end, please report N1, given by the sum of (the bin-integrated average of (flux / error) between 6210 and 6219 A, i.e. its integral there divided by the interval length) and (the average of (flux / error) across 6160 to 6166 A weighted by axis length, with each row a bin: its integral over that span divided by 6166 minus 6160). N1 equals 47.5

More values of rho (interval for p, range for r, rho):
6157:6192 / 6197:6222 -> -0.4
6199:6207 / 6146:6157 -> -1.0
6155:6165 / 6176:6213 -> -1.3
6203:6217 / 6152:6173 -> -0.1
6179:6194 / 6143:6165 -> -0.3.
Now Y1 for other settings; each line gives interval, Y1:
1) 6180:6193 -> 6187.98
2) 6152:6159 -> 6156.71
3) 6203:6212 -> 6206.53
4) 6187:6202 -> 6187.98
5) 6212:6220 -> 6216.54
